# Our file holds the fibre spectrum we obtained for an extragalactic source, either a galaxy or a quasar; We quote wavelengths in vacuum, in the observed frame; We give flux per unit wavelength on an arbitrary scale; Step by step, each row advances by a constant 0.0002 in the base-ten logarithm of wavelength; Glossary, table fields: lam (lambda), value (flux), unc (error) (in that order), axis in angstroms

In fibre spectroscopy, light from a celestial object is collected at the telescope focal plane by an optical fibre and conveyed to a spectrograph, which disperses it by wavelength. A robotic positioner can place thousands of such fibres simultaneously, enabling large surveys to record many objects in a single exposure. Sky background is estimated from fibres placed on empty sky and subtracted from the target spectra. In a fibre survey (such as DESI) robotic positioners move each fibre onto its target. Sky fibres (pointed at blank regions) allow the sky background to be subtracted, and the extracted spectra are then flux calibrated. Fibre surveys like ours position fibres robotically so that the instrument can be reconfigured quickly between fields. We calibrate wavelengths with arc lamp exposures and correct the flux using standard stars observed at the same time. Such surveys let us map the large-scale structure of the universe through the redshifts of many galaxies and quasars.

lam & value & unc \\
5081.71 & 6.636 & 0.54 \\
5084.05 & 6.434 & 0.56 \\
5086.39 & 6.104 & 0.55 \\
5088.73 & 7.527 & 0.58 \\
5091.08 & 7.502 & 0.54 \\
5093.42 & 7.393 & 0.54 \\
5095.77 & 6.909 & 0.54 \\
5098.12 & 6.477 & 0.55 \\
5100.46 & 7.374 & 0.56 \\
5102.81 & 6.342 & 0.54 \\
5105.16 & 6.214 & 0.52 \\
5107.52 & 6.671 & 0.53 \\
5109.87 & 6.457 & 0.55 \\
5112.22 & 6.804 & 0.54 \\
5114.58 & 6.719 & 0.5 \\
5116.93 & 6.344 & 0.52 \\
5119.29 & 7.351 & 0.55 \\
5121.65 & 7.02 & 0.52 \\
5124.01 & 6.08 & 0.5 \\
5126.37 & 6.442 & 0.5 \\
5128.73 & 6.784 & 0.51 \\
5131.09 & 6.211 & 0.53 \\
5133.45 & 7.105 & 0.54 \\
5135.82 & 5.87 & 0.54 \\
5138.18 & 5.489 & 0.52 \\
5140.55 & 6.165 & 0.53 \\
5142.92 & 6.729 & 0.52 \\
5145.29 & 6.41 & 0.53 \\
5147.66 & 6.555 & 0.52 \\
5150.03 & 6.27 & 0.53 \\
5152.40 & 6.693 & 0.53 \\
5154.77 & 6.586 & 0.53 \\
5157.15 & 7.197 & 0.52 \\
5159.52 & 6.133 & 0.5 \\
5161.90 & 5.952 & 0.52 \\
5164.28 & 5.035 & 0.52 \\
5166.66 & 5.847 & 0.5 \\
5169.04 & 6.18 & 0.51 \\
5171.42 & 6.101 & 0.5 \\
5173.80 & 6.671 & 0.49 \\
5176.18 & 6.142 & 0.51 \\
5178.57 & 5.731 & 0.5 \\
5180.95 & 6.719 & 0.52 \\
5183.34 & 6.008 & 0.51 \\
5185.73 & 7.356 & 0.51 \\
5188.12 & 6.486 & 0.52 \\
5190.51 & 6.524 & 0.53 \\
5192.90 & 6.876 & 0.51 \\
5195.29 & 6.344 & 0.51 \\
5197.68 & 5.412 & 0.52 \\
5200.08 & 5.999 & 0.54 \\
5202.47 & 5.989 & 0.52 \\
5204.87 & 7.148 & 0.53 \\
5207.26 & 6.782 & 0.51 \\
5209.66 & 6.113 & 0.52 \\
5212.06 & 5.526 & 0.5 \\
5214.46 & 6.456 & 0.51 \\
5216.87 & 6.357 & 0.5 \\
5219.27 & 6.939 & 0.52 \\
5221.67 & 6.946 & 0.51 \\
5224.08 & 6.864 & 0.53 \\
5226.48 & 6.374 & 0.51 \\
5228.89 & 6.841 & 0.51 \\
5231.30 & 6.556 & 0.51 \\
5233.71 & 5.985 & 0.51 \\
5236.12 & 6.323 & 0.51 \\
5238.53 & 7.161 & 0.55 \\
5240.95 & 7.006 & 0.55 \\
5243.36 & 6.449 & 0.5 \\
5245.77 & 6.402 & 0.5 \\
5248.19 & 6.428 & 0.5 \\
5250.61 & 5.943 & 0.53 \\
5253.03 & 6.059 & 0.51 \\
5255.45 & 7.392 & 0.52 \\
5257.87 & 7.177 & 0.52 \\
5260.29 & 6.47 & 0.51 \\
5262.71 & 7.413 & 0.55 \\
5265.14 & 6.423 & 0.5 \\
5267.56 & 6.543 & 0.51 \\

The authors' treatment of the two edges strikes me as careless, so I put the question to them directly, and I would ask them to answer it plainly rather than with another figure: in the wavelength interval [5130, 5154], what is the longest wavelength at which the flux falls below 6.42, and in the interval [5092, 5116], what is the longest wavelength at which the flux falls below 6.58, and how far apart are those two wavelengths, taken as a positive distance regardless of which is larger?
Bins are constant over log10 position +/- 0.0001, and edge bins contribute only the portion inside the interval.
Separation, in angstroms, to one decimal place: 40.2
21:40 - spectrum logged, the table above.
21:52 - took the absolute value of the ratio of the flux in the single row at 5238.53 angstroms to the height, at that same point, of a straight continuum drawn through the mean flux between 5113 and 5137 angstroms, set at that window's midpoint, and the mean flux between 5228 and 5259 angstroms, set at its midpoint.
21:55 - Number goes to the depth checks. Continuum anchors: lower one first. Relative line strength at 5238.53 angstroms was 1.09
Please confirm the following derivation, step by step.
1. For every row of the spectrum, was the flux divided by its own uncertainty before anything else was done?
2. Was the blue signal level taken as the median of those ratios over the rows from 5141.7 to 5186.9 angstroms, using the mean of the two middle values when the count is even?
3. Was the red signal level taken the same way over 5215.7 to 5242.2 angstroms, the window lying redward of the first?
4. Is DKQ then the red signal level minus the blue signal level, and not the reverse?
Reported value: 0.7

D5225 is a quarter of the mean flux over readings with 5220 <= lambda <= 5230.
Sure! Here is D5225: 1.69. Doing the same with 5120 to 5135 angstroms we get 1.65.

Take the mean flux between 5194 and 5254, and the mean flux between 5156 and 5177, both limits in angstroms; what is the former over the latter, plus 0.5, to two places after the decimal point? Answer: 1.55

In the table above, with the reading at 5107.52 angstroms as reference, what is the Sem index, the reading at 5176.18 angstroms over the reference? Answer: 0.92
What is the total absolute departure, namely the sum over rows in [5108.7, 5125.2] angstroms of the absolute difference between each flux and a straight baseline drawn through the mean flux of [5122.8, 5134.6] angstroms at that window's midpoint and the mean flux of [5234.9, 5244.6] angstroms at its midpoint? 2.5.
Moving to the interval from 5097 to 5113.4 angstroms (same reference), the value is 1.8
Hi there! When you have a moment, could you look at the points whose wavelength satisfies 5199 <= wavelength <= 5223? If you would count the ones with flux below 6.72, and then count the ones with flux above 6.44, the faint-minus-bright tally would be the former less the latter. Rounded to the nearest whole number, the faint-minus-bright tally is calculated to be 1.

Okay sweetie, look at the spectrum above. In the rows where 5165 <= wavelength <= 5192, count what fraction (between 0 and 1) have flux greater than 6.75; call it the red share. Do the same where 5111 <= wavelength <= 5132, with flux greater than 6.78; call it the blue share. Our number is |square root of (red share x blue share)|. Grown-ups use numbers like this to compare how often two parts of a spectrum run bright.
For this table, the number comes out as 0.20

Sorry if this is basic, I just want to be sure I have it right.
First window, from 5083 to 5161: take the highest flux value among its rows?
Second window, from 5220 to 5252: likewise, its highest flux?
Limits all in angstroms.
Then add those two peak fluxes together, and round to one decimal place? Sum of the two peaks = 14.7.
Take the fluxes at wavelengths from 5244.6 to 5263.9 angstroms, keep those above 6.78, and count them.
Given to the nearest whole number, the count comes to 3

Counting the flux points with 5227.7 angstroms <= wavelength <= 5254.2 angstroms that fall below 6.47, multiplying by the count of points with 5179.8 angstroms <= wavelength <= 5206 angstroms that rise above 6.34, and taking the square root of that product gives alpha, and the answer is 7.00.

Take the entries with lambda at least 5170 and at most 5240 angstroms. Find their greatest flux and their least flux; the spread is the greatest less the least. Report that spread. 1.94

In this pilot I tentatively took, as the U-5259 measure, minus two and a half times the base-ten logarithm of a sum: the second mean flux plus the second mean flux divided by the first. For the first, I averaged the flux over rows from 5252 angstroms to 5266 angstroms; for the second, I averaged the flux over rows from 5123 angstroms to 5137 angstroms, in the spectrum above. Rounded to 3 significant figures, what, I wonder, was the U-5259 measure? -2.17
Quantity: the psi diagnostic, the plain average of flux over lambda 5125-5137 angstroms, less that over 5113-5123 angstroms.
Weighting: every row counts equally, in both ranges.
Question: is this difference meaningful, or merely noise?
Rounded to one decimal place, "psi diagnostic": -0.4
